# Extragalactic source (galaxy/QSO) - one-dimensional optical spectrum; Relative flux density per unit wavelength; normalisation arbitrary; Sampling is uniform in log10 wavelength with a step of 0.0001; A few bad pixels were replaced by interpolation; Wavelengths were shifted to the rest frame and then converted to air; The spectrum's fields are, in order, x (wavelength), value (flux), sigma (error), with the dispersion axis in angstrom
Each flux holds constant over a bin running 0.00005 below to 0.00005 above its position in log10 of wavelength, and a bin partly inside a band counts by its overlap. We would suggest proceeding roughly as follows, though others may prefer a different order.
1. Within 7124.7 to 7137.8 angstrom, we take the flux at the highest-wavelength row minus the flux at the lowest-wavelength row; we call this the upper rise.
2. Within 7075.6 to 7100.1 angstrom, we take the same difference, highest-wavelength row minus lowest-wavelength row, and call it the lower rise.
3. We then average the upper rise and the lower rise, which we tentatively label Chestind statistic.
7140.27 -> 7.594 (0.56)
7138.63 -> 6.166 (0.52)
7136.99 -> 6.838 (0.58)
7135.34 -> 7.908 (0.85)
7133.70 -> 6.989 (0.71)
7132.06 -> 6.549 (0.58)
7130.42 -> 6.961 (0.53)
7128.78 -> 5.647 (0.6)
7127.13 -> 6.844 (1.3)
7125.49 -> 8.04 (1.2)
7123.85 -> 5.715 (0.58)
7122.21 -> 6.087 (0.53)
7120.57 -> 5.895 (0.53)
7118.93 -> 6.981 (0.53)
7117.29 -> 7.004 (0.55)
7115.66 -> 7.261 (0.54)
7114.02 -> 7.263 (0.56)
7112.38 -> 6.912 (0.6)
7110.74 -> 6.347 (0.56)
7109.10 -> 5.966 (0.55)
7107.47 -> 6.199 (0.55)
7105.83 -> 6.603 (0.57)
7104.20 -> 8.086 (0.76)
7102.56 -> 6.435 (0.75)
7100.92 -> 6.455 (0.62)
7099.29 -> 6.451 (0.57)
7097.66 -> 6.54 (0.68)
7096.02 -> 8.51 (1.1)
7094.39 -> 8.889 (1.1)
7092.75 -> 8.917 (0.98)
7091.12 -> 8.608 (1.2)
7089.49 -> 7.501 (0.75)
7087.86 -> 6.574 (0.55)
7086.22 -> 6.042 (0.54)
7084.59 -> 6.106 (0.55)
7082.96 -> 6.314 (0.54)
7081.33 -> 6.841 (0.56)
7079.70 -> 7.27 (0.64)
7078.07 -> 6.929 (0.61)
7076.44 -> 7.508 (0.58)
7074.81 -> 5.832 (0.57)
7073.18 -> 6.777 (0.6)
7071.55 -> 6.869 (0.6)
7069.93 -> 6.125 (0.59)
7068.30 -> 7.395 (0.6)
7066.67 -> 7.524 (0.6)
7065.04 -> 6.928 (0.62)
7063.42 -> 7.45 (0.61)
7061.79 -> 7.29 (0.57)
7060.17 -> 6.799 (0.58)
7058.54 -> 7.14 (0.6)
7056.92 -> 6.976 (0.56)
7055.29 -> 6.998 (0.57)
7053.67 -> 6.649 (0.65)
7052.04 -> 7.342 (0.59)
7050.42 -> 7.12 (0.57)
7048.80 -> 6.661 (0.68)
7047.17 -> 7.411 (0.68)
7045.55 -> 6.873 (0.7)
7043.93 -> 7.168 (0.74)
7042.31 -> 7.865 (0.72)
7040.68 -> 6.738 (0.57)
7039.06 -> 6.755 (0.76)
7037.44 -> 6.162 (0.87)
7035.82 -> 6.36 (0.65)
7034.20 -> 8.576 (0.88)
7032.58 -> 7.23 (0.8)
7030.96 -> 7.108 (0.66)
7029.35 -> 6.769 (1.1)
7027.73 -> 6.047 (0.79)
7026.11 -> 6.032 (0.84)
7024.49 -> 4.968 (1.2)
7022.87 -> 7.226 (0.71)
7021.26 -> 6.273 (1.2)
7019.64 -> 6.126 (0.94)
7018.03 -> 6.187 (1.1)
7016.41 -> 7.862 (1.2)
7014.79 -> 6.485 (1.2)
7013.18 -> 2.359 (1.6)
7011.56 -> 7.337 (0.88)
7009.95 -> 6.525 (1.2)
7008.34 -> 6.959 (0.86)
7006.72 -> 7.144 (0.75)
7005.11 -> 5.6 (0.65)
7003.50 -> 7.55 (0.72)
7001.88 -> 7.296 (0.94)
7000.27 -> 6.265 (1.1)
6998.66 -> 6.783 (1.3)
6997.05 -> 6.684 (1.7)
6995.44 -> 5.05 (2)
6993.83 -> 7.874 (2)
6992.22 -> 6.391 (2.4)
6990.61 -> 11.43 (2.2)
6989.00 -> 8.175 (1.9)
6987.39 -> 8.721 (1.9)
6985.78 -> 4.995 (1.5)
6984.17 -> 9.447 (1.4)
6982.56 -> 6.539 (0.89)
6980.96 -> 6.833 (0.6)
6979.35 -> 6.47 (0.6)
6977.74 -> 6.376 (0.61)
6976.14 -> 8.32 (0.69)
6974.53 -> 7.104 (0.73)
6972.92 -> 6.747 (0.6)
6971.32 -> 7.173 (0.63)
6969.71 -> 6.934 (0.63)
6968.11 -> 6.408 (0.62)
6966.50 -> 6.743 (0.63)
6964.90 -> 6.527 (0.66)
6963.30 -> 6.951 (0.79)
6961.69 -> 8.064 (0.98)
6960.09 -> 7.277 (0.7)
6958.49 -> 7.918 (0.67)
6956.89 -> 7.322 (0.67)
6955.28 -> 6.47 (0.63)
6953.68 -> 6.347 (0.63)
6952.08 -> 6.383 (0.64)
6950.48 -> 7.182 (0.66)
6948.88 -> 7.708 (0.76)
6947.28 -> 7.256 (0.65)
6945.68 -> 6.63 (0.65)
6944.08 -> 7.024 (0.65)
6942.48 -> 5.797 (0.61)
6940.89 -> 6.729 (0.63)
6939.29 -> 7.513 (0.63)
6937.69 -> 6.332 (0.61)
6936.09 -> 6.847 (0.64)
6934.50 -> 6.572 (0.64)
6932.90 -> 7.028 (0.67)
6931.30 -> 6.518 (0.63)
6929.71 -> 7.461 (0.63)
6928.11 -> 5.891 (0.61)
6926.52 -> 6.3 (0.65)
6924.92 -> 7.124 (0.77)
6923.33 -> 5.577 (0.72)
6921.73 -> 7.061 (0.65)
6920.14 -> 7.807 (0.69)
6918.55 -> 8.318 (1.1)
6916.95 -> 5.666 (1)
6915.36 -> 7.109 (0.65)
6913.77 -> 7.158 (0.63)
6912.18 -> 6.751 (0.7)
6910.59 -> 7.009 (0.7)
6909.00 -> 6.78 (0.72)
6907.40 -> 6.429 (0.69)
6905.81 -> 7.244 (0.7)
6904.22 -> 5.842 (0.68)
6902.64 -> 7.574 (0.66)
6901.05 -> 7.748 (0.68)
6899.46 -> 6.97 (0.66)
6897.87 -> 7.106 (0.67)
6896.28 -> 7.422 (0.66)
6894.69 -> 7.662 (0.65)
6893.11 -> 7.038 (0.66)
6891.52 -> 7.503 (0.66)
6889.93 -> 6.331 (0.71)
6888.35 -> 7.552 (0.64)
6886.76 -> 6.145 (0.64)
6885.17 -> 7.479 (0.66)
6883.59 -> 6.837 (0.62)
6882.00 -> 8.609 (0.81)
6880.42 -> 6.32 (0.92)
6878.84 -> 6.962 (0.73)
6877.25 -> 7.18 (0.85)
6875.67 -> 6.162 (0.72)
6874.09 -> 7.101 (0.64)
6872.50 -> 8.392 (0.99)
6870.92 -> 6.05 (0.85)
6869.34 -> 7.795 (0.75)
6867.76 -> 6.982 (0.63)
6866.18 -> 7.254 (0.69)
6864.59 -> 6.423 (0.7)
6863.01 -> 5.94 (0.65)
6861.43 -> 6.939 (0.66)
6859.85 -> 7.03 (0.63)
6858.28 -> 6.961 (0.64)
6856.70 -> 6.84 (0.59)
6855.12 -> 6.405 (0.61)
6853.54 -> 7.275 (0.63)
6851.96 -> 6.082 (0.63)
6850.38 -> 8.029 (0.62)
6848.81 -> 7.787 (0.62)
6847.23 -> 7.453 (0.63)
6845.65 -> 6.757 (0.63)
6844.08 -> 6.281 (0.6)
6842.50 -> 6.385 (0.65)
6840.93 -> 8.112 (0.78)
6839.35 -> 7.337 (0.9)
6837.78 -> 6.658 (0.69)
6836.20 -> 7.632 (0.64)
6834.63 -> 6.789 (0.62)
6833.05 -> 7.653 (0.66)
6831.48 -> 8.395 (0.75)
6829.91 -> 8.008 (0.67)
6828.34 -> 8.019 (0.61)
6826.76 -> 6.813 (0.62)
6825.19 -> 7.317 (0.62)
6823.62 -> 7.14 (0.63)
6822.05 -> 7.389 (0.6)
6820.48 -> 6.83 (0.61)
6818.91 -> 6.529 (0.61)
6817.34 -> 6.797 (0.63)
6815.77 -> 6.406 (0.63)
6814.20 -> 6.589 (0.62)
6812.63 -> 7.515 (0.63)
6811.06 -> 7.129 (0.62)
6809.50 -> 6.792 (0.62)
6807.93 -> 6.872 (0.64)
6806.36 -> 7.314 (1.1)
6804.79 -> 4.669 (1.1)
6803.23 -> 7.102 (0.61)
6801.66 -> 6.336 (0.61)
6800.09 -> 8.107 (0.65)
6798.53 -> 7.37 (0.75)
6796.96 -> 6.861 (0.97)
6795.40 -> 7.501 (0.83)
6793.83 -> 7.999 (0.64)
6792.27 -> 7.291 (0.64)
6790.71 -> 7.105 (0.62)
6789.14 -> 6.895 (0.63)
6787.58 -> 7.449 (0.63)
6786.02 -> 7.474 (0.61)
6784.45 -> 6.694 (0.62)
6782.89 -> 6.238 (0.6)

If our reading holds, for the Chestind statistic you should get -1.1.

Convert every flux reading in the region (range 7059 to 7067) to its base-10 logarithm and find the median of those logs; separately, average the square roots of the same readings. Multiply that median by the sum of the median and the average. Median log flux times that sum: 3.06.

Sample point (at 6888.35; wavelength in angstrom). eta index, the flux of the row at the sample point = 7.552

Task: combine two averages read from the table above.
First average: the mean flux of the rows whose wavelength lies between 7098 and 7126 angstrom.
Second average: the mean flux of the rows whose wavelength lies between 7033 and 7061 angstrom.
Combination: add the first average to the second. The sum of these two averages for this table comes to 13.7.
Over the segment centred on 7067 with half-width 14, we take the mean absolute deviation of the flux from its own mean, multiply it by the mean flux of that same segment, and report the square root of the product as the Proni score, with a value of 1.53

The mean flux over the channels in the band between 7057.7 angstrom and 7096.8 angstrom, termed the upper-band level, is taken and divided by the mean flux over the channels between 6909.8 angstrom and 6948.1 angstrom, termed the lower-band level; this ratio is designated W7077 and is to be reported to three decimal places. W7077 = 1.053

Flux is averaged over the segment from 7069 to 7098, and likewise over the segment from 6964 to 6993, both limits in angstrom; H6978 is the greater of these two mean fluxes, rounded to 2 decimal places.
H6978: 7.30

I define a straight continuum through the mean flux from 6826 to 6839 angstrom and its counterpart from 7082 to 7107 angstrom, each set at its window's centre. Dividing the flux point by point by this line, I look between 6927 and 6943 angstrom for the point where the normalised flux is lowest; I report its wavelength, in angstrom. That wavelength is 6942.48 angstrom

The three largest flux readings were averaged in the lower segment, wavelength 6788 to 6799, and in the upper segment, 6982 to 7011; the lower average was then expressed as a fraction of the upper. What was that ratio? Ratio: 0.77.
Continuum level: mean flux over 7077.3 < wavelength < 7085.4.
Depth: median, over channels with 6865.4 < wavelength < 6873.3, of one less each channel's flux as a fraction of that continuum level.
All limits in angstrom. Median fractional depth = -0.08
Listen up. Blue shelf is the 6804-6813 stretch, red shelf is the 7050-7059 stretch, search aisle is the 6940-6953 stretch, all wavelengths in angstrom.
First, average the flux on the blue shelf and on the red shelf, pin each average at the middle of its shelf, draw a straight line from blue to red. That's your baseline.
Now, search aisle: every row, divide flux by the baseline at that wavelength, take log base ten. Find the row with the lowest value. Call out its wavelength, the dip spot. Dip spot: 6942.48 angstrom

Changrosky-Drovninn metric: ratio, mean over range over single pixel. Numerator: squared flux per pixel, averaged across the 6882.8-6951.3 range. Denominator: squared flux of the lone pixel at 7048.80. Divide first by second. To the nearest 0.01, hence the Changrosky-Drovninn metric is 1.09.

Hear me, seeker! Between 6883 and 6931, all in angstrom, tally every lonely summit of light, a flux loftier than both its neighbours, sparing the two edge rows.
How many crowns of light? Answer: 10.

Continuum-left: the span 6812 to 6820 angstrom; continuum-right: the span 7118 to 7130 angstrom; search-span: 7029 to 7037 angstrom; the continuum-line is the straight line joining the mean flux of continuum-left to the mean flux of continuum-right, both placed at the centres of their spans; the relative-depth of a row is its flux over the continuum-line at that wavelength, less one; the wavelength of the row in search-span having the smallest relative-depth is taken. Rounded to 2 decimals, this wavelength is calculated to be 7035.82 angstrom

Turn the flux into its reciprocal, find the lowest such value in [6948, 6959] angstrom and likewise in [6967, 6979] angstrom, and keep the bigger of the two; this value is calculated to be 0.126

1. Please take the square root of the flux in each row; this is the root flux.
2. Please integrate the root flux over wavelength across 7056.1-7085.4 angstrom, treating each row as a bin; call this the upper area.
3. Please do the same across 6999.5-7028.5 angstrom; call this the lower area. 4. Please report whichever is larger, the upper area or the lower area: 76.9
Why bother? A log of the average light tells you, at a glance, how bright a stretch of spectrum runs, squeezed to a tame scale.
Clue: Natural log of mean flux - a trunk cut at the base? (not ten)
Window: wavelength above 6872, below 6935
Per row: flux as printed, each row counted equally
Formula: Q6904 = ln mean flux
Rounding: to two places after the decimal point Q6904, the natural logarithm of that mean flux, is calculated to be 1.94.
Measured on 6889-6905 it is 1.96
